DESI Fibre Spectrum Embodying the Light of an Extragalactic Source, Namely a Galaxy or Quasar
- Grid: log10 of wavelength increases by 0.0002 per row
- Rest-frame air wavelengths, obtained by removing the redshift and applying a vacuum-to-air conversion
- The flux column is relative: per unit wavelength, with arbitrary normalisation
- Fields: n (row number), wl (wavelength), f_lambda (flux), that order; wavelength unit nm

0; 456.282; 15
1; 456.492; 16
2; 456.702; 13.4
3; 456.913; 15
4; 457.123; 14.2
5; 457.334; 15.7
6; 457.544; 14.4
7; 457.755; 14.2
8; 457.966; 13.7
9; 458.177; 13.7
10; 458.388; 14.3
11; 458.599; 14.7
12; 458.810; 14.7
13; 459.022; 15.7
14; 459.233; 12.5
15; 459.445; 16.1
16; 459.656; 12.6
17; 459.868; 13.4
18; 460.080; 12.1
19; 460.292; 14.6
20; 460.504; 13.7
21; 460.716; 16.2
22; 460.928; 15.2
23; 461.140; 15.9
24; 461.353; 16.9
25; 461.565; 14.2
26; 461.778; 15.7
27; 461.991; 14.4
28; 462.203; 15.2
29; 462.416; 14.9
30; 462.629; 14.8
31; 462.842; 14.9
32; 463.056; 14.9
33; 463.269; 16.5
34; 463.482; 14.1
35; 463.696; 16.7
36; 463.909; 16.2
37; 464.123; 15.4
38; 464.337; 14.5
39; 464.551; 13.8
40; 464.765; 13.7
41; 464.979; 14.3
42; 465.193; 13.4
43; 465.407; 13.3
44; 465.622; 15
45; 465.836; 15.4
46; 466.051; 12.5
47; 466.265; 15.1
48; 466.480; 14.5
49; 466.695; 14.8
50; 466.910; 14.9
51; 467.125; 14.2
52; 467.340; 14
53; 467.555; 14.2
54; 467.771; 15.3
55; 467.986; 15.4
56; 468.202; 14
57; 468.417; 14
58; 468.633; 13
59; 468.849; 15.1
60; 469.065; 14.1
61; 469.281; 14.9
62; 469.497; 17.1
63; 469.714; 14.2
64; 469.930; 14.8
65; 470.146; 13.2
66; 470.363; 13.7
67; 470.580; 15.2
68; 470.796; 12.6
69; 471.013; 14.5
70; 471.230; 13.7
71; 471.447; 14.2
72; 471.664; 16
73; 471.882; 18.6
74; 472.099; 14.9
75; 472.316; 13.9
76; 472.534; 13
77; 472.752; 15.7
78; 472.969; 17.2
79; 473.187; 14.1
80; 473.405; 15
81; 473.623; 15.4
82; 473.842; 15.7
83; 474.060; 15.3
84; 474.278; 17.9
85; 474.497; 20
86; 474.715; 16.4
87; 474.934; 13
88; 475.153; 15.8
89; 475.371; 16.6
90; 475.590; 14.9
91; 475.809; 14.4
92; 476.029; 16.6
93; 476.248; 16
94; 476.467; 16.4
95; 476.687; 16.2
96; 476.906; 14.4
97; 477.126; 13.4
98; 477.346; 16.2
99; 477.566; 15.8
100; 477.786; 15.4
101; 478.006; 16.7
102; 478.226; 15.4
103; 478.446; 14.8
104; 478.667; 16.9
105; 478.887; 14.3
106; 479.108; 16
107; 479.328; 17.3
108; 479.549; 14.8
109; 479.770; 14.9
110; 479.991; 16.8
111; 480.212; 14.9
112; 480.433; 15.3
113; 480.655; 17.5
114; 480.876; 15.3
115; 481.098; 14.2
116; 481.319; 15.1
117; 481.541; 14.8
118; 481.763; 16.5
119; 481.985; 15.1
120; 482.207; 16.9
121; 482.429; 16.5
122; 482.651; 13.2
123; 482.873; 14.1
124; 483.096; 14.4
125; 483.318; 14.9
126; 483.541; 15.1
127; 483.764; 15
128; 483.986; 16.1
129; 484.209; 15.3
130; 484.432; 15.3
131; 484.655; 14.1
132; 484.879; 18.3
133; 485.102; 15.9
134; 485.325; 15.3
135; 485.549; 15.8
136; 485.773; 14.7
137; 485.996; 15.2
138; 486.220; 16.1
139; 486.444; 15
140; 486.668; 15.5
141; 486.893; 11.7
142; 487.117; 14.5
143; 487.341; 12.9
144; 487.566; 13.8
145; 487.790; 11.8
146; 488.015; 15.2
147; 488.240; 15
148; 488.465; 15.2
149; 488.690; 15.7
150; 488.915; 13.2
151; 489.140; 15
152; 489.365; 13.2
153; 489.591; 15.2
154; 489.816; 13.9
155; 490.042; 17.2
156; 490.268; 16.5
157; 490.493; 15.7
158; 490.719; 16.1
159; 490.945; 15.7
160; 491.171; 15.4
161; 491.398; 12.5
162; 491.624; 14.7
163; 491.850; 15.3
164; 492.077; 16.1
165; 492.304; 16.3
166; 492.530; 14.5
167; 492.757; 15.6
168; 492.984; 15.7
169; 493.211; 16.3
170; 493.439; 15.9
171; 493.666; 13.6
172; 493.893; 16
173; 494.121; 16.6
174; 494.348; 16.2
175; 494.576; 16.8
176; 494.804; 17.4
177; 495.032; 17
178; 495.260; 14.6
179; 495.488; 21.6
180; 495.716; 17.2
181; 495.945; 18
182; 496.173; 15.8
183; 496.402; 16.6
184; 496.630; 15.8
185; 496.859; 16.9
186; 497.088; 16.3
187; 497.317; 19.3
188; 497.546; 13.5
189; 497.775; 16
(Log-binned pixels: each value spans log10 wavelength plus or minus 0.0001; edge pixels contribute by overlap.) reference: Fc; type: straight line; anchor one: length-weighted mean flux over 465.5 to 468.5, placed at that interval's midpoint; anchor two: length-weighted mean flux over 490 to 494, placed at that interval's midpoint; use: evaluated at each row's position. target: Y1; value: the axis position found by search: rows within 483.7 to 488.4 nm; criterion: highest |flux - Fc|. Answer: 486.893 nm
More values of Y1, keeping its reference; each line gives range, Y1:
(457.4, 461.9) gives 461.353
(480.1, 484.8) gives 480.655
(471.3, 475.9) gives 474.497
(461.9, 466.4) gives 463.696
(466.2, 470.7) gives 469.497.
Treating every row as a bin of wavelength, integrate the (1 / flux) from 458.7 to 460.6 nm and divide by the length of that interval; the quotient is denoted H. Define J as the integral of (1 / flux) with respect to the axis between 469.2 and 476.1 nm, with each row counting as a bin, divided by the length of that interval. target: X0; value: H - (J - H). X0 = 0.079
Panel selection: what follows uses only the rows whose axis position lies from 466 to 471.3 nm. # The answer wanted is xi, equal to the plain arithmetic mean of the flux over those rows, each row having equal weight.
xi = 14.4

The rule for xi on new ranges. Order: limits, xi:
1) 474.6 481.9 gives 15.5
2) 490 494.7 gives 15.7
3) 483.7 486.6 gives 15.5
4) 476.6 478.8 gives 15.5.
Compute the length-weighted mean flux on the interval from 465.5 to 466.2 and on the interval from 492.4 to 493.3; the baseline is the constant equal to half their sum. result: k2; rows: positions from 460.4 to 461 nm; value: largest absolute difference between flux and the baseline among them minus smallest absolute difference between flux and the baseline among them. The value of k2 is 1.0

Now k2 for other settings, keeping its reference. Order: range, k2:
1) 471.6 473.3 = 3.6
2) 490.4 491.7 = 2.2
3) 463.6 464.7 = 1.3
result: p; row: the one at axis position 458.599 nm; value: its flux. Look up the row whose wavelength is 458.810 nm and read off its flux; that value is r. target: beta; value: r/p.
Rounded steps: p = 14.7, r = 14.7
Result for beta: 1.00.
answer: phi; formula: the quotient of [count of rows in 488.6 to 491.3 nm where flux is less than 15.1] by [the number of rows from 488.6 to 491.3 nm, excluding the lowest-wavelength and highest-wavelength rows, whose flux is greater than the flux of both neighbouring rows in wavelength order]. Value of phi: 1.0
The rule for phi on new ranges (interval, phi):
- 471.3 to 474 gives 3.0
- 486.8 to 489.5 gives 1.8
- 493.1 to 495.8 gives 0.7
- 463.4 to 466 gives 4.0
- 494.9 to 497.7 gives 0.4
